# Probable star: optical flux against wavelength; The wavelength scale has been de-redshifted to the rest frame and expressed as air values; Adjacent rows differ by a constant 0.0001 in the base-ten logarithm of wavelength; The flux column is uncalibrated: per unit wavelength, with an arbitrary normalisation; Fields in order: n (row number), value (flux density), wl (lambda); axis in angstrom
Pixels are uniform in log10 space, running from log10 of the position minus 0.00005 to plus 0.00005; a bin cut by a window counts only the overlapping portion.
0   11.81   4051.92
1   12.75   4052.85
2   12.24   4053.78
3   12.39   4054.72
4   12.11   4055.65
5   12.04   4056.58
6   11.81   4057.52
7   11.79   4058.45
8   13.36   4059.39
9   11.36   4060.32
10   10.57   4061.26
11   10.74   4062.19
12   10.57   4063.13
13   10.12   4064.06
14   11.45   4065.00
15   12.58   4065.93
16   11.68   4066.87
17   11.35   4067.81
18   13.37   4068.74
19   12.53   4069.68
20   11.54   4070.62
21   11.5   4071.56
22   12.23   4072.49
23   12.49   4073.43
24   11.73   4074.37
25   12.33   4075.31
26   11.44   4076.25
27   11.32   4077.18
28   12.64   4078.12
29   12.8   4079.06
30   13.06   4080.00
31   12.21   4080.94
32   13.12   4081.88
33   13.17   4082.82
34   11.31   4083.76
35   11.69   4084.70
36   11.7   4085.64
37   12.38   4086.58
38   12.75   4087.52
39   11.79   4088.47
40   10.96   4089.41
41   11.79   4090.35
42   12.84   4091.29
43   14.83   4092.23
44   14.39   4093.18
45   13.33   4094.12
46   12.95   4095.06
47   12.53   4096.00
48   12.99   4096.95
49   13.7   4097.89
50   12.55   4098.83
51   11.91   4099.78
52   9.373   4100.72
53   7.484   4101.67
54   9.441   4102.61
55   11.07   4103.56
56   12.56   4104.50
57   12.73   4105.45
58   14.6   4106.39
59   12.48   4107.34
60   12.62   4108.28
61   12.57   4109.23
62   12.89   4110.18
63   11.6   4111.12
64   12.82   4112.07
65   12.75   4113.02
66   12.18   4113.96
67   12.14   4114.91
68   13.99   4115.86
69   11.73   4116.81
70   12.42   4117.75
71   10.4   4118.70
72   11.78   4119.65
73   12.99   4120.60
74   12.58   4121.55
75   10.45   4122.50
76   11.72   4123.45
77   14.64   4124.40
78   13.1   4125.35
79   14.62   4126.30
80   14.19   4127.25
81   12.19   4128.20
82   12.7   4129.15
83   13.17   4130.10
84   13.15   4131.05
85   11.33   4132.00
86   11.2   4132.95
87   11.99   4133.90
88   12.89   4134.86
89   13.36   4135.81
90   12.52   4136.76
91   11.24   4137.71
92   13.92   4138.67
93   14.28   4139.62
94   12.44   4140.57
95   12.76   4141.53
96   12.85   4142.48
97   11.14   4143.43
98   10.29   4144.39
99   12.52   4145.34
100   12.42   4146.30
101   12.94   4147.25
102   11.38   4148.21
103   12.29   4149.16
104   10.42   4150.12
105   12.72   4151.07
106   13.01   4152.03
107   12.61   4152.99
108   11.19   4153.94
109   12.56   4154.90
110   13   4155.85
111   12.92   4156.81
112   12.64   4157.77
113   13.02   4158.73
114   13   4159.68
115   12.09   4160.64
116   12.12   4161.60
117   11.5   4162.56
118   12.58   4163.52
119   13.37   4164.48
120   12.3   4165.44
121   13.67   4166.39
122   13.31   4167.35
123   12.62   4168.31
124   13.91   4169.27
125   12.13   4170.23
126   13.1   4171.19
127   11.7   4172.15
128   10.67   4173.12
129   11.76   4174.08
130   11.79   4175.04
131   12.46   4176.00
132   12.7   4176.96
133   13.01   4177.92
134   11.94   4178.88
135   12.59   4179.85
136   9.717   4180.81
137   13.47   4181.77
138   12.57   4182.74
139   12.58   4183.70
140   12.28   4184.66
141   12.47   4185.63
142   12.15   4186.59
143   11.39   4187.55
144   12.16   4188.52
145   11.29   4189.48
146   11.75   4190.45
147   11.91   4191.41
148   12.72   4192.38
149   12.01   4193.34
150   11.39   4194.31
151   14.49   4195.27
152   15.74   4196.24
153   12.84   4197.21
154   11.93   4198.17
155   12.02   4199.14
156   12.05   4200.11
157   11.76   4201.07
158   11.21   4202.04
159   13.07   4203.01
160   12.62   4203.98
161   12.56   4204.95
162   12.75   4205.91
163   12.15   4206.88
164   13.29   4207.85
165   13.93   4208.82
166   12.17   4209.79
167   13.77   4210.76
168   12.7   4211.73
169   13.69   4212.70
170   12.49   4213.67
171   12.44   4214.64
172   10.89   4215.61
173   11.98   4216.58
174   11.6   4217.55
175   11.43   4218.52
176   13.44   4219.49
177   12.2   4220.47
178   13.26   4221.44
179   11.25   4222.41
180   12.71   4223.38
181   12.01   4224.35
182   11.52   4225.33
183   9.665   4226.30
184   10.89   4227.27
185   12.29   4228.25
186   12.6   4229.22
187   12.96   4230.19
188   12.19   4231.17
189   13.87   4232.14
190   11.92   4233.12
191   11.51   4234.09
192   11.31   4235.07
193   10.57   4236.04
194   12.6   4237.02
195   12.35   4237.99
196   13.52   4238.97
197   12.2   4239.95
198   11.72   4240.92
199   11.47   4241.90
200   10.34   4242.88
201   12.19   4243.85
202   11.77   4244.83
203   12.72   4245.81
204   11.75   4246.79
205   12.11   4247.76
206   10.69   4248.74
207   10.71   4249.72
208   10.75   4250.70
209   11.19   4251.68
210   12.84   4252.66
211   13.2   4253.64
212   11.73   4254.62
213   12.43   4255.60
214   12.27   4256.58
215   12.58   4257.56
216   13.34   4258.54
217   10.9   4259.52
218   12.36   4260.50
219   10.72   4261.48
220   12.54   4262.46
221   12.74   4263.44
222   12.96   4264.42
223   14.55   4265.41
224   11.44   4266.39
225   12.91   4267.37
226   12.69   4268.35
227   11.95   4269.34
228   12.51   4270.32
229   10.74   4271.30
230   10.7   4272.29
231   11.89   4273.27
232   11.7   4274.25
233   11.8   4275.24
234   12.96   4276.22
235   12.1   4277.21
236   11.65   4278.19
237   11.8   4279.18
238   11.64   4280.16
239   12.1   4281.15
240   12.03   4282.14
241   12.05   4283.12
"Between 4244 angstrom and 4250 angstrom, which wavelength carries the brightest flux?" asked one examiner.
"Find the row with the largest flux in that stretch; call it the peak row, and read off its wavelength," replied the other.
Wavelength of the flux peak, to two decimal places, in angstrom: 4245.81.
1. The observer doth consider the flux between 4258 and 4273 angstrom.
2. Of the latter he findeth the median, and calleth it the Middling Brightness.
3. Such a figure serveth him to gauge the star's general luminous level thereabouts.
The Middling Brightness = 12.5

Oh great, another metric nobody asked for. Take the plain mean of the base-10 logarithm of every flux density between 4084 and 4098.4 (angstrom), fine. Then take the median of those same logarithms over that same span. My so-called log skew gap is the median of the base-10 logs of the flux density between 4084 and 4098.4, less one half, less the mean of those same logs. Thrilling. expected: -0.497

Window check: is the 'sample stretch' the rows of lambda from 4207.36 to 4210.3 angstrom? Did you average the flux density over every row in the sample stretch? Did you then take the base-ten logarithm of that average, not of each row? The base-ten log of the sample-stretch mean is 1.12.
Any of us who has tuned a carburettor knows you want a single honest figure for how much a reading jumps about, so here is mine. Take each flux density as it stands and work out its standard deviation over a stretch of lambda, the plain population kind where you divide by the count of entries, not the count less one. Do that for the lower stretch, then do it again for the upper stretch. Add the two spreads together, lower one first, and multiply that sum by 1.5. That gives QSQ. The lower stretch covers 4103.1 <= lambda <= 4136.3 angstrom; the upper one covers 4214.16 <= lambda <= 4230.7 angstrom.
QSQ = 2.97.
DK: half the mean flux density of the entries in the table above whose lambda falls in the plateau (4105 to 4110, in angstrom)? 6.50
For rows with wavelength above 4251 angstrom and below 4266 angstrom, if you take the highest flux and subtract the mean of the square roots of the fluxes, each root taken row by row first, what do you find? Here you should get 11.0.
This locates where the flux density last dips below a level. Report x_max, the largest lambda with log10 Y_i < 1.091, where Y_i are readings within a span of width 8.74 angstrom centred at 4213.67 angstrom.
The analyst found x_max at 4217.55 angstrom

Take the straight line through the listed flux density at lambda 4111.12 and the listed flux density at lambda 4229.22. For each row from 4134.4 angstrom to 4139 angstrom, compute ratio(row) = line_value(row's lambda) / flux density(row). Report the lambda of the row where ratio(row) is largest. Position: 4137.71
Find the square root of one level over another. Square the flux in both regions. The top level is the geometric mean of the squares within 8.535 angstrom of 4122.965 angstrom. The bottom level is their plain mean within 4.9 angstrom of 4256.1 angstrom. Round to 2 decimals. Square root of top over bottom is 1.02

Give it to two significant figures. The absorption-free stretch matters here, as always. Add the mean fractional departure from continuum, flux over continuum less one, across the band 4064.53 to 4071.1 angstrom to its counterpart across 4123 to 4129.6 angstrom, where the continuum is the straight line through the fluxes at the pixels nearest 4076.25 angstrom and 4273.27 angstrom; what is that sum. 0.21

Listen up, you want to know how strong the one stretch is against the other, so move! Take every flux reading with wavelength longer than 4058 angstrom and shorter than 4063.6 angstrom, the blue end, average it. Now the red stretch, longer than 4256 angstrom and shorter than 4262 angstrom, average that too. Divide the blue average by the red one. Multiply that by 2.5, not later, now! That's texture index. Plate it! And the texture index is 2.37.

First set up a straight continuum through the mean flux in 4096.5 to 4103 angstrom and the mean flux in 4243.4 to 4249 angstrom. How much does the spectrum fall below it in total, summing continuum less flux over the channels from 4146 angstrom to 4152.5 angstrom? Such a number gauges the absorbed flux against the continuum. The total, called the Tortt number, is -6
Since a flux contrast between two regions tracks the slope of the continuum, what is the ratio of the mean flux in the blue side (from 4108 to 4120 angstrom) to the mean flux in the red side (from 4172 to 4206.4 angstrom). 1.00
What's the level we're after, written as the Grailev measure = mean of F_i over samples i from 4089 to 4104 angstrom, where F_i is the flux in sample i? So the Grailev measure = 12.01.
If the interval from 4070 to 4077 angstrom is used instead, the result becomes 11.89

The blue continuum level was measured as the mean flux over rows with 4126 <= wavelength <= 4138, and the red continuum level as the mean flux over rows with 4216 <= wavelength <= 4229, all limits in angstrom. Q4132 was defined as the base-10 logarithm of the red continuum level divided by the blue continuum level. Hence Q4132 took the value -0.03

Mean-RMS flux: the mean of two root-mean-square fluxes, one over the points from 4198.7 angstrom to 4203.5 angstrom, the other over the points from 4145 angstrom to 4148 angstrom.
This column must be 12.3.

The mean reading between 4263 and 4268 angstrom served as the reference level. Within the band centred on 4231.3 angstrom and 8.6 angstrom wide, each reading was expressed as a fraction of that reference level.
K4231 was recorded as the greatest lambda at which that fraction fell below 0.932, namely 4235.07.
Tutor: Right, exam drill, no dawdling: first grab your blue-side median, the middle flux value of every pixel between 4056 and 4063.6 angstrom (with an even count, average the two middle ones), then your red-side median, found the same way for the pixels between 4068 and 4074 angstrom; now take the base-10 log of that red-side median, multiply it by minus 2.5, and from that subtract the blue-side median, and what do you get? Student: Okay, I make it -14.3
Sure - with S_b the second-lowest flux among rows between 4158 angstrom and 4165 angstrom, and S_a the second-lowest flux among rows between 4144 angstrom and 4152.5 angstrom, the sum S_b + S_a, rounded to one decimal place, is 22.5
